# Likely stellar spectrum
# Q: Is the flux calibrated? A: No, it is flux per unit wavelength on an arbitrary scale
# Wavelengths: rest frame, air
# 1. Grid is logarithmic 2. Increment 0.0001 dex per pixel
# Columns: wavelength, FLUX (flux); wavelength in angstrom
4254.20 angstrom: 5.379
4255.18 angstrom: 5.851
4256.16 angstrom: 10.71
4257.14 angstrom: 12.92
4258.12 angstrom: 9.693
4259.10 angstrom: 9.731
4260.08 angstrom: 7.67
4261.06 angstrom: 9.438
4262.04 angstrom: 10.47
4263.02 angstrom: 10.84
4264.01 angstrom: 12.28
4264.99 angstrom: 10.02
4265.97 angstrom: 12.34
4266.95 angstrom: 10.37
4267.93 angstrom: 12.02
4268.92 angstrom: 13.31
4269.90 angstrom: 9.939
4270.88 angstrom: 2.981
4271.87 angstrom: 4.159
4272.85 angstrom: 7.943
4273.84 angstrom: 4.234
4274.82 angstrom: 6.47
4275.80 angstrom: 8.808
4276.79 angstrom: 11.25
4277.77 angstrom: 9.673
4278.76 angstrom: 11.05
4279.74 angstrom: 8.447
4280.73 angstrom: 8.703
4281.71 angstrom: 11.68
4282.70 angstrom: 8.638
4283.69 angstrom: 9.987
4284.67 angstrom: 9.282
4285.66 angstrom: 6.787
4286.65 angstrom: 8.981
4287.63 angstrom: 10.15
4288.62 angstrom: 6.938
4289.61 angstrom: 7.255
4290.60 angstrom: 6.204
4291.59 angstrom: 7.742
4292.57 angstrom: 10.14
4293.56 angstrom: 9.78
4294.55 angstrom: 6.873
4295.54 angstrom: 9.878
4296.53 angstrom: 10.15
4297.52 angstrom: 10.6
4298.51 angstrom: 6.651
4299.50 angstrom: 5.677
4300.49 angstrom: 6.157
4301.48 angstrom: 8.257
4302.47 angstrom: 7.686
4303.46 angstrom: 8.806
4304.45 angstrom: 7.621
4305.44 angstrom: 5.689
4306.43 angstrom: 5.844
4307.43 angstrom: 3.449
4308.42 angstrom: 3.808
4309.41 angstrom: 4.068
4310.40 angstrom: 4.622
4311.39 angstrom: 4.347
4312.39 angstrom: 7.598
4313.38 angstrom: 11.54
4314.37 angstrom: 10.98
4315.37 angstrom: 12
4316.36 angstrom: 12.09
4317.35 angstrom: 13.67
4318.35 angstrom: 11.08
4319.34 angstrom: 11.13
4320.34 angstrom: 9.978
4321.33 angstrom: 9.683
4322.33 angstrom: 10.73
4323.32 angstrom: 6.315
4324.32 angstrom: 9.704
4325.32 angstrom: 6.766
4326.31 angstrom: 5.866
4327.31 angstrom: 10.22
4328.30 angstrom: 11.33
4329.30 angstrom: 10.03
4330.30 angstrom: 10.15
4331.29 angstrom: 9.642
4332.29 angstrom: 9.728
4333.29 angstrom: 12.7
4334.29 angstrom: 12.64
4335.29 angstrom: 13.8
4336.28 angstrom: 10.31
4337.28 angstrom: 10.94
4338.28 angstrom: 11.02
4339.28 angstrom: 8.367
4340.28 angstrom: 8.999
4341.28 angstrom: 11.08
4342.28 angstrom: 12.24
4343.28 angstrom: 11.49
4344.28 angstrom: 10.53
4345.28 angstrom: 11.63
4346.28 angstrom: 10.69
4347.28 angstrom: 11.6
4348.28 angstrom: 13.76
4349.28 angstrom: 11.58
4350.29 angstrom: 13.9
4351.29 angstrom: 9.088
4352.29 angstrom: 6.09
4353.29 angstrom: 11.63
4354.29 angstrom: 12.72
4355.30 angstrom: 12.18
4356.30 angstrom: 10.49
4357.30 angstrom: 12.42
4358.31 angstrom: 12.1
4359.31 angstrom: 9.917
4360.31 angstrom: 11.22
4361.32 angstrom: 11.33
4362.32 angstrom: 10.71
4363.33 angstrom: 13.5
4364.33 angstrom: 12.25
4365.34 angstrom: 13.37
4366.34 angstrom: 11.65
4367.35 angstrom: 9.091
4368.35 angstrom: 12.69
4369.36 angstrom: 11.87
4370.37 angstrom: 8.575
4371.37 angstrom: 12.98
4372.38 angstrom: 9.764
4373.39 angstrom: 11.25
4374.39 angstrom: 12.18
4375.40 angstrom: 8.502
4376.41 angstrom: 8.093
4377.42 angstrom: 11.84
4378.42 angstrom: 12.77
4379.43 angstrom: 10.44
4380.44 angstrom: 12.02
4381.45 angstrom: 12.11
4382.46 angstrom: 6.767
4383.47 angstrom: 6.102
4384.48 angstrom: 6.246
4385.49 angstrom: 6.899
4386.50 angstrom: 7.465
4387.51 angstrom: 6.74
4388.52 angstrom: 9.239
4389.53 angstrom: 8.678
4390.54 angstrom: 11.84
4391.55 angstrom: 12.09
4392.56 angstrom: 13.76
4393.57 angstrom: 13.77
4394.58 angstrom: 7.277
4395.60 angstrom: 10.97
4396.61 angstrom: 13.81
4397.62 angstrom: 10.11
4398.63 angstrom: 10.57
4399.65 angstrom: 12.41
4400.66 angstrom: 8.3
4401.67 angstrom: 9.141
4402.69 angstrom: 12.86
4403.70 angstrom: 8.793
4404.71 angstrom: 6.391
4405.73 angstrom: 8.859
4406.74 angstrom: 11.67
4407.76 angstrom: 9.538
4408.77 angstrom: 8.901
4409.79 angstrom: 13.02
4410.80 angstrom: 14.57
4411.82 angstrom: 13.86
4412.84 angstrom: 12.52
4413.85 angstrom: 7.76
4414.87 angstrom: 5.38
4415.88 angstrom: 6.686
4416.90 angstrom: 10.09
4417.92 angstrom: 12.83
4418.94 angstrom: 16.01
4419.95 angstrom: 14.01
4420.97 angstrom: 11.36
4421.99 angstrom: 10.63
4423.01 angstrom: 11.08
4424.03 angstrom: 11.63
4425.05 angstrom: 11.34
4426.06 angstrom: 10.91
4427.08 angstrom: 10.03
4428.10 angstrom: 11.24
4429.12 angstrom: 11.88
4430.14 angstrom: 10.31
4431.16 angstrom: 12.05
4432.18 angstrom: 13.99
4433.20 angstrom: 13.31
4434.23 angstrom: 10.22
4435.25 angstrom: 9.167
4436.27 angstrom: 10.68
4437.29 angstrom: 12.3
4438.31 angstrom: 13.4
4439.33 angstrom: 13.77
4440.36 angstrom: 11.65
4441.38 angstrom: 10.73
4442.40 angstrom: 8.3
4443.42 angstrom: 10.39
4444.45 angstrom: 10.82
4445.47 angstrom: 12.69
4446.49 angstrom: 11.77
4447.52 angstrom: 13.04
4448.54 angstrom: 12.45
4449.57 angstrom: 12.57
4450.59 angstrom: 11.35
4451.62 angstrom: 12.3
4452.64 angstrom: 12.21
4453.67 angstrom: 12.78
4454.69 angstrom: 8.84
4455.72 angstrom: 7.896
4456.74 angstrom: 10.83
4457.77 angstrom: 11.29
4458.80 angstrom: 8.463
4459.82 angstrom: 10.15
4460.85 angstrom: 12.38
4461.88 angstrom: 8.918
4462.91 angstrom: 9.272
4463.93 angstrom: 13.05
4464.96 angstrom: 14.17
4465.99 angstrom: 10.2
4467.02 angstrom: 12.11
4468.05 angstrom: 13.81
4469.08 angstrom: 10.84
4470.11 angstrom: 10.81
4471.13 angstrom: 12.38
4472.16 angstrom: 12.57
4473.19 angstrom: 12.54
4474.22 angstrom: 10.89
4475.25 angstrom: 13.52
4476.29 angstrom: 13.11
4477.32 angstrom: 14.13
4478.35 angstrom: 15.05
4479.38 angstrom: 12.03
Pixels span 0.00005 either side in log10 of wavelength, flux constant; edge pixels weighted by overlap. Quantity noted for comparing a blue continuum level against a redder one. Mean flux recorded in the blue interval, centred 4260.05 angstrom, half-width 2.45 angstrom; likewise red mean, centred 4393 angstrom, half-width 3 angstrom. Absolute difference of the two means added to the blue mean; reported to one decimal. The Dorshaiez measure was 11.6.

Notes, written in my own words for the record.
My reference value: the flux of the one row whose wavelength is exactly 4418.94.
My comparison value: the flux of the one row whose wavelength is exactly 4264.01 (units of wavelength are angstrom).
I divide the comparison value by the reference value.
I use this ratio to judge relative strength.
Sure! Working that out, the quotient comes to 0.77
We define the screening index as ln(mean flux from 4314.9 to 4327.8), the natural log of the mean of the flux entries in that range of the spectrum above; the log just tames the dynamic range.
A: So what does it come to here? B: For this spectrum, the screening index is 2.30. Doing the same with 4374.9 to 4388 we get 2.19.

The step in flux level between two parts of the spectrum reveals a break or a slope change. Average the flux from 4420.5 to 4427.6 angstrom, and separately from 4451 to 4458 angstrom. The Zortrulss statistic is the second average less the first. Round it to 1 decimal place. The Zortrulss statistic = -0.1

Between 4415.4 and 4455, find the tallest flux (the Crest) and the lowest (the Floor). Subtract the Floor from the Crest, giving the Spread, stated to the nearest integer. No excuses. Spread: 9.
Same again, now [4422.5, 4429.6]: 2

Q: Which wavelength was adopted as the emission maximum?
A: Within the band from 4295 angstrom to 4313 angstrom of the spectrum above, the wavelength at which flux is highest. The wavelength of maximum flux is 4297.52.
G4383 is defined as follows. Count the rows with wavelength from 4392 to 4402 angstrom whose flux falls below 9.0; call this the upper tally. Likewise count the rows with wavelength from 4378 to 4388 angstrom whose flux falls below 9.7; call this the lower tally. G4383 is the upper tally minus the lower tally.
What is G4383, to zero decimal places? -4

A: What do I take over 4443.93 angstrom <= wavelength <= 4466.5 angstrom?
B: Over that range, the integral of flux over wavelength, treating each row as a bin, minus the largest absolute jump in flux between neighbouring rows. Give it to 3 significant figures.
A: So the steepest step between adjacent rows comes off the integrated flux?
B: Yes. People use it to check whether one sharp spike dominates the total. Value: 250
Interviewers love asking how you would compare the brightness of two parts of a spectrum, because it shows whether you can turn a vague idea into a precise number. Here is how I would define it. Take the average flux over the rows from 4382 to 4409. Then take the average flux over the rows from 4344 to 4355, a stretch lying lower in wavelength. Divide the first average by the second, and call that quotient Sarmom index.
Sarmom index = 0.86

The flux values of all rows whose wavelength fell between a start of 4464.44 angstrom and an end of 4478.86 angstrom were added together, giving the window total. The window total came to 176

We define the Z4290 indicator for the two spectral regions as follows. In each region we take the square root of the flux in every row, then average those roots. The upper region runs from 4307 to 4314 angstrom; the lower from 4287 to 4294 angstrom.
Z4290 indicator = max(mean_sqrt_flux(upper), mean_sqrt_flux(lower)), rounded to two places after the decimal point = 2.87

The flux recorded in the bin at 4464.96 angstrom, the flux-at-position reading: 14.17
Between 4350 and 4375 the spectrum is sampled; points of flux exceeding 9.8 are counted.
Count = 20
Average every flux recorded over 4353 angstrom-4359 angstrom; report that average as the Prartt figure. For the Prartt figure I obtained 11.9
